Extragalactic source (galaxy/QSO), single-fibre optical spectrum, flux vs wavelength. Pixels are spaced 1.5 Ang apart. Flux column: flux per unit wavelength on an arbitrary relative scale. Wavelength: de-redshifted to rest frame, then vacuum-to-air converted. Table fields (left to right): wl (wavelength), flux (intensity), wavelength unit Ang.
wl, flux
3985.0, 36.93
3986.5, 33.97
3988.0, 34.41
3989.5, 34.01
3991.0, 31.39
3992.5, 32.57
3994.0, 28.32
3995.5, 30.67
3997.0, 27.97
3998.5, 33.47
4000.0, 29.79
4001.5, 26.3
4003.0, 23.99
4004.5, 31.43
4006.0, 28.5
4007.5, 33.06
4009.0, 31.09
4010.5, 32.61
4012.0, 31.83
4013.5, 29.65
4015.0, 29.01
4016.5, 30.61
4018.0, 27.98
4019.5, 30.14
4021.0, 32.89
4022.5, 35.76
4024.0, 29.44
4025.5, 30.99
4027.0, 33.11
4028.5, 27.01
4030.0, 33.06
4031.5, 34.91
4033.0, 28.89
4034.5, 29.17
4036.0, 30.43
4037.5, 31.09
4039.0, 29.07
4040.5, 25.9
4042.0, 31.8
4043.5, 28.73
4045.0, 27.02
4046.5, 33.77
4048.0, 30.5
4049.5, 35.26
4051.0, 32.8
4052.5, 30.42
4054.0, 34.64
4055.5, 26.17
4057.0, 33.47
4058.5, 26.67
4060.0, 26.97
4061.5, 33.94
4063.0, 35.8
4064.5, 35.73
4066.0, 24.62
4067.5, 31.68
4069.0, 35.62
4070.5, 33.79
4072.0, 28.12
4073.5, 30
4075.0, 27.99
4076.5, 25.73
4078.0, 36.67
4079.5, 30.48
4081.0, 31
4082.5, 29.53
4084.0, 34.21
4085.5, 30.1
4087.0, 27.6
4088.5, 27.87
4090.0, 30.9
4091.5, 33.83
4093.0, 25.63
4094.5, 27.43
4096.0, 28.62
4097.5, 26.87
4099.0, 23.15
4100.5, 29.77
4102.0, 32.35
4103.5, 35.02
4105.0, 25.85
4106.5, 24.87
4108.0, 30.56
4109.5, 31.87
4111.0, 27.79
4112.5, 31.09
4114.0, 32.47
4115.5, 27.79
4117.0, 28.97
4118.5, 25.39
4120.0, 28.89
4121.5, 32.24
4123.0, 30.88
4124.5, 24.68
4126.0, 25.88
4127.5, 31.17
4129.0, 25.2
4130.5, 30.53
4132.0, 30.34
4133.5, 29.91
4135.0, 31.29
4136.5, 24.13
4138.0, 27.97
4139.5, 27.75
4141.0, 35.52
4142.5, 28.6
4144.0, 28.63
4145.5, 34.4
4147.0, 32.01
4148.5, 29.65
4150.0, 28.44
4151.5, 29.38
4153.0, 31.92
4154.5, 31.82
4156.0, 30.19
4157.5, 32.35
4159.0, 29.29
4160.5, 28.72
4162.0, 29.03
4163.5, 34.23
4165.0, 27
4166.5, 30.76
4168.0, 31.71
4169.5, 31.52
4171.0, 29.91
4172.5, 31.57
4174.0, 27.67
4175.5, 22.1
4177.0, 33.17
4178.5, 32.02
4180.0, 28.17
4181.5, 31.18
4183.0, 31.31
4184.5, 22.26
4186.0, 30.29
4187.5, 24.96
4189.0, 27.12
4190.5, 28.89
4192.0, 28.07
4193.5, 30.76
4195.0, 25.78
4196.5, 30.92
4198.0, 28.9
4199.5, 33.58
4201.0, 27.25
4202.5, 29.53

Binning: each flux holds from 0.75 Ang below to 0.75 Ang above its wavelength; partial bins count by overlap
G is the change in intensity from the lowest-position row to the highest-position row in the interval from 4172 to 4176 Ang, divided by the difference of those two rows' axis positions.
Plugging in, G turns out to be -3.2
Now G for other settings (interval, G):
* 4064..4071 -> -0.3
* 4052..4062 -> 0.4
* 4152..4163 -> -0.3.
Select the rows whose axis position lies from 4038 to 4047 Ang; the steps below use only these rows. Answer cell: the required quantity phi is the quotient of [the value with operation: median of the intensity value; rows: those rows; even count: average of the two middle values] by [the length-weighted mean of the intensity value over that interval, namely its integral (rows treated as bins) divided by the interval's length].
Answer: 0.99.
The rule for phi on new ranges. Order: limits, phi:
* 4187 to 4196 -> 0.99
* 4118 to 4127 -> 0.97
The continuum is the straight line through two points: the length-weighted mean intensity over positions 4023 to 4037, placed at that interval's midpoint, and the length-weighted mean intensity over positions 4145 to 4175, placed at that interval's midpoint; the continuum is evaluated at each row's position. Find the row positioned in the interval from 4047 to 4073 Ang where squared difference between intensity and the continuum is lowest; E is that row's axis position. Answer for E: 4048.0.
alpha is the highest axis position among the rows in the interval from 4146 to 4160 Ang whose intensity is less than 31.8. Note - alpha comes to 4159.0 Ang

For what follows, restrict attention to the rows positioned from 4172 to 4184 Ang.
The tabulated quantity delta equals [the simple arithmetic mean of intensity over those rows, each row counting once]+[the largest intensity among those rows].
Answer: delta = 62.8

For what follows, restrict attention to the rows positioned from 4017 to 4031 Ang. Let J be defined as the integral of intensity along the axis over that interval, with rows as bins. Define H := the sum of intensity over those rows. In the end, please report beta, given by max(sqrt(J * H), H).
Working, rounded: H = 280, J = 437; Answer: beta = 350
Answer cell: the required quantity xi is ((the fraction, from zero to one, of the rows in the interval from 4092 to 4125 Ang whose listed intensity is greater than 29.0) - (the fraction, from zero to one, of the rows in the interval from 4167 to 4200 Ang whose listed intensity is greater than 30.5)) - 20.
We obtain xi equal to -20.0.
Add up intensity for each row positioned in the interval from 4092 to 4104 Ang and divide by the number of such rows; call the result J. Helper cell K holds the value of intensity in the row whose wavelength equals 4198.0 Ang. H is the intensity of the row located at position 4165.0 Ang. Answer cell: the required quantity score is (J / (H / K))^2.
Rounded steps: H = 27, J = 28.6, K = 28.9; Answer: 937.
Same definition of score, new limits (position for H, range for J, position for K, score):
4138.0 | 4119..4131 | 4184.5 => 521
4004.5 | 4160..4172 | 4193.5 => 883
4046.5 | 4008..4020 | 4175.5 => 395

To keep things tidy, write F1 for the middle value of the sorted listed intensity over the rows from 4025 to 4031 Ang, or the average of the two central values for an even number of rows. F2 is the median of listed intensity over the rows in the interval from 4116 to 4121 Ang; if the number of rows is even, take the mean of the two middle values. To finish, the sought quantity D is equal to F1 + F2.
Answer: 60.9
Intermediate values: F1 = 32.0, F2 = 28.9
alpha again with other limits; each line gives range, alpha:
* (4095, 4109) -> 4108.0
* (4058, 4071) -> 4067.5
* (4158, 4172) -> 4171.0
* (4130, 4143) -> 4142.5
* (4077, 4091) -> 4090.0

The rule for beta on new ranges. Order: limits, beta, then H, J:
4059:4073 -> 356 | 286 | 444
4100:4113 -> 323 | 269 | 389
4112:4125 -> 316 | 262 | 380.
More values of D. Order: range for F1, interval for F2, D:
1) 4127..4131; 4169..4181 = 61.2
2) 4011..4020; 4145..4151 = 60.7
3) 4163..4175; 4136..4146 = 59.7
